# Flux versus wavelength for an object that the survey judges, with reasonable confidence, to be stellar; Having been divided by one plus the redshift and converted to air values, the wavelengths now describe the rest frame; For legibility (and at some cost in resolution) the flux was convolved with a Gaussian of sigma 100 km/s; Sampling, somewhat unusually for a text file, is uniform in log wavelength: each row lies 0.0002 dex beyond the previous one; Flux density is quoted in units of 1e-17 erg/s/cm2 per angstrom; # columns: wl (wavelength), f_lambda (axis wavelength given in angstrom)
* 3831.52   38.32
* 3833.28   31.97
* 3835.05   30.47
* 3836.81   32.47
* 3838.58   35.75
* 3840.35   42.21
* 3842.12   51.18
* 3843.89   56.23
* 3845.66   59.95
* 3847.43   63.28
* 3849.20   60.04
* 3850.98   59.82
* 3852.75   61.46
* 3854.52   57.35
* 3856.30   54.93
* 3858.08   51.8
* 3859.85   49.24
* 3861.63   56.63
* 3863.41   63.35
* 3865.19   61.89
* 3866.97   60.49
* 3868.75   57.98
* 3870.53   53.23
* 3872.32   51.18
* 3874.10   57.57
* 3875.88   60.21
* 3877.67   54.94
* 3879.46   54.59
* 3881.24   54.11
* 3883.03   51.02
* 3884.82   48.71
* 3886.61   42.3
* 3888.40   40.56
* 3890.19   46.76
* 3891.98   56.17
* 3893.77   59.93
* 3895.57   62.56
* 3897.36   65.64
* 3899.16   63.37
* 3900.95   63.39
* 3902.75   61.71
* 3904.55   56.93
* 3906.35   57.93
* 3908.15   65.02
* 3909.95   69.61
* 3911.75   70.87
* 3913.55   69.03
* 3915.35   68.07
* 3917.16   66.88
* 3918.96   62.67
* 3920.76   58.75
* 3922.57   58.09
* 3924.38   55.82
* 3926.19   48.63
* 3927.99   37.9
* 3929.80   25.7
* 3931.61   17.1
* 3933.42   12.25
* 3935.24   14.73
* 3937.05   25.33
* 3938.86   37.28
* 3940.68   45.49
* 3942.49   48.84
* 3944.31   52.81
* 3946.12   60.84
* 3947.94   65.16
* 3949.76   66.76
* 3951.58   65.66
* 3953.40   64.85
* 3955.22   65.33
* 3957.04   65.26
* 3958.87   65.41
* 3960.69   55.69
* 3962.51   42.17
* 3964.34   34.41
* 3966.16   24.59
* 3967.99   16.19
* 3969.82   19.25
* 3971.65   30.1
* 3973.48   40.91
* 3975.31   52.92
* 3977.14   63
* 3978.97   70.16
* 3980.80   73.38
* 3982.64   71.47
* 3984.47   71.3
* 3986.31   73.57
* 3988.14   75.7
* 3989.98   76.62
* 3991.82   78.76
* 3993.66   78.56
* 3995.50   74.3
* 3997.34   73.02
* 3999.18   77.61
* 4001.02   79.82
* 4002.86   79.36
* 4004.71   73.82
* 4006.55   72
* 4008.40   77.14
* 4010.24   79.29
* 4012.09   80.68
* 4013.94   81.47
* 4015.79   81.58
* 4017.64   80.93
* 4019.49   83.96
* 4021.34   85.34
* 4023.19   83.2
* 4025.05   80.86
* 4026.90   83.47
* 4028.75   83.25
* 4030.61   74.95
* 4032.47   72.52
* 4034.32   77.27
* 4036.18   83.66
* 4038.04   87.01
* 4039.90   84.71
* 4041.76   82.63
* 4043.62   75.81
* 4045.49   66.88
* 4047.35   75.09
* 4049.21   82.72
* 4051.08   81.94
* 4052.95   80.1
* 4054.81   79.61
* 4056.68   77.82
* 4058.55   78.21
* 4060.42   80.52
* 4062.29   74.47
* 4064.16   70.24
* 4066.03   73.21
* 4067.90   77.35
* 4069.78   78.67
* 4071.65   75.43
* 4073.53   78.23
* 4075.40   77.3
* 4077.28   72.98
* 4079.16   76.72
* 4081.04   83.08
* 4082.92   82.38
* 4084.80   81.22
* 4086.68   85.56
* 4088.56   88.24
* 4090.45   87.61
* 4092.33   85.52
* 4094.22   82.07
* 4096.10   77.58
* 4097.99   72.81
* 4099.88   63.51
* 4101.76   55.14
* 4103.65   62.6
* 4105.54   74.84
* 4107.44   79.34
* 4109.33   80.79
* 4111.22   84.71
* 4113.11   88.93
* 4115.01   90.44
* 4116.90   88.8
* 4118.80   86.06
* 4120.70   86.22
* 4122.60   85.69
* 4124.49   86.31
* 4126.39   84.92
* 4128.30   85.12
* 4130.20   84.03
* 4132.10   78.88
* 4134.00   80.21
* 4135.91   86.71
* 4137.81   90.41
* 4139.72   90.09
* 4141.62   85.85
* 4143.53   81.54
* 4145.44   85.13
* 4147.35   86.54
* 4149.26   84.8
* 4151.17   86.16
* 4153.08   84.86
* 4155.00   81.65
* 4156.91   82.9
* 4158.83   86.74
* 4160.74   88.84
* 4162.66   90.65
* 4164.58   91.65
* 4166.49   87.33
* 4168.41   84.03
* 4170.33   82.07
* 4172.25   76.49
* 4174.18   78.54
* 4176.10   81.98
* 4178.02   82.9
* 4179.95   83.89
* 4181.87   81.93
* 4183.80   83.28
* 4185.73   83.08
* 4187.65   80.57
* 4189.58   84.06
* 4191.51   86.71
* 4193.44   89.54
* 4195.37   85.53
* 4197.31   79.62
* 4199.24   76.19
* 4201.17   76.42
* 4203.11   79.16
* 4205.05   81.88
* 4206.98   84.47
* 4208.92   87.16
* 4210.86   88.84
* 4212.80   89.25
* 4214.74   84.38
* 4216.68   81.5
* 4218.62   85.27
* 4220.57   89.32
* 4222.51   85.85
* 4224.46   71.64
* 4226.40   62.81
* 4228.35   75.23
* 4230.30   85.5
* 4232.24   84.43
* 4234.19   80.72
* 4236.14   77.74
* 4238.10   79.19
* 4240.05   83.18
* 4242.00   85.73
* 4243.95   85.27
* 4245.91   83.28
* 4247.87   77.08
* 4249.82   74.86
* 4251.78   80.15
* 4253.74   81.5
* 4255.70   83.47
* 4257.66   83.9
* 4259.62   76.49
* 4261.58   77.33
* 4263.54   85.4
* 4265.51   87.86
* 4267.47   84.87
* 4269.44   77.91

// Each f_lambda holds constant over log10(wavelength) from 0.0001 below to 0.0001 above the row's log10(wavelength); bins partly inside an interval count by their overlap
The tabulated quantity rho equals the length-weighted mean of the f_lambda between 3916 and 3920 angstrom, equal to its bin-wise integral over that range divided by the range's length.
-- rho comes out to 65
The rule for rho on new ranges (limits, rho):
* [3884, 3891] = 45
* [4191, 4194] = 88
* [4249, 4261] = 80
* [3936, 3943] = 38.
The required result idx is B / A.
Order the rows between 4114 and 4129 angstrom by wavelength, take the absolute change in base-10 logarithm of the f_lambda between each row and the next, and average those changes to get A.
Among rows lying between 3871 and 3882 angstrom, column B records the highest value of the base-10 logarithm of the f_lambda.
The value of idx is 344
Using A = 0.005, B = 1.78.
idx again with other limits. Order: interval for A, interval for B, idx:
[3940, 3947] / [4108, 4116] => 46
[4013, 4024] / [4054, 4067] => 250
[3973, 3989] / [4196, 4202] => 52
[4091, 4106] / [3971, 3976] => 37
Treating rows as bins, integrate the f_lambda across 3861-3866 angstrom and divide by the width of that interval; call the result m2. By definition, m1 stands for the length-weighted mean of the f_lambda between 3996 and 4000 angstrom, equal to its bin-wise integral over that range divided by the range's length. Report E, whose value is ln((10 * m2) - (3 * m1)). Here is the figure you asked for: 5.9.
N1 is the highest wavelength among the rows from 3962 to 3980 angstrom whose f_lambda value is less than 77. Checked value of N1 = 3978.97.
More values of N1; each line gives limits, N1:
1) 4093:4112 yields 4105.54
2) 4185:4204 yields 4201.17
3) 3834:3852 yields 3850.98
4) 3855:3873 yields 3872.32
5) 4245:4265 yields 4259.62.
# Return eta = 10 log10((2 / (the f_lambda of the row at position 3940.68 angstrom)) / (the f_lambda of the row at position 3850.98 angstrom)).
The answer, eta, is -31.3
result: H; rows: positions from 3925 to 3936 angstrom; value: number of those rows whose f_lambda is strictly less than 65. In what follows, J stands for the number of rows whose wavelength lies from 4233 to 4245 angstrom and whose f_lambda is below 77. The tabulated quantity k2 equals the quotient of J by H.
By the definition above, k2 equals 0.00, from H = 6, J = 0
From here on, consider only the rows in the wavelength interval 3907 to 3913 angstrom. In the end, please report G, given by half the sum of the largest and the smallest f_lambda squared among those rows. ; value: 4625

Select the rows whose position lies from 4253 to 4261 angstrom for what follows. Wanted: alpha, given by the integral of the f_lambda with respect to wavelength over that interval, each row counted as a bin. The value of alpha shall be 649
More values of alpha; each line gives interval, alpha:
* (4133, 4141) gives 695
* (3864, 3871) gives 413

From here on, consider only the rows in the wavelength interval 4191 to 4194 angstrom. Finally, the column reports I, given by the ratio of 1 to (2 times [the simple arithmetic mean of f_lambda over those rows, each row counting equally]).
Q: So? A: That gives 0.0057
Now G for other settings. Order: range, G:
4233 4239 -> 6280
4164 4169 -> 7730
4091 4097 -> 6666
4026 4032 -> 6292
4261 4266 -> 6850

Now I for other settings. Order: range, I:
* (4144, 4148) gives 0.0058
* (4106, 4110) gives 0.0062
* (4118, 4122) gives 0.0058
